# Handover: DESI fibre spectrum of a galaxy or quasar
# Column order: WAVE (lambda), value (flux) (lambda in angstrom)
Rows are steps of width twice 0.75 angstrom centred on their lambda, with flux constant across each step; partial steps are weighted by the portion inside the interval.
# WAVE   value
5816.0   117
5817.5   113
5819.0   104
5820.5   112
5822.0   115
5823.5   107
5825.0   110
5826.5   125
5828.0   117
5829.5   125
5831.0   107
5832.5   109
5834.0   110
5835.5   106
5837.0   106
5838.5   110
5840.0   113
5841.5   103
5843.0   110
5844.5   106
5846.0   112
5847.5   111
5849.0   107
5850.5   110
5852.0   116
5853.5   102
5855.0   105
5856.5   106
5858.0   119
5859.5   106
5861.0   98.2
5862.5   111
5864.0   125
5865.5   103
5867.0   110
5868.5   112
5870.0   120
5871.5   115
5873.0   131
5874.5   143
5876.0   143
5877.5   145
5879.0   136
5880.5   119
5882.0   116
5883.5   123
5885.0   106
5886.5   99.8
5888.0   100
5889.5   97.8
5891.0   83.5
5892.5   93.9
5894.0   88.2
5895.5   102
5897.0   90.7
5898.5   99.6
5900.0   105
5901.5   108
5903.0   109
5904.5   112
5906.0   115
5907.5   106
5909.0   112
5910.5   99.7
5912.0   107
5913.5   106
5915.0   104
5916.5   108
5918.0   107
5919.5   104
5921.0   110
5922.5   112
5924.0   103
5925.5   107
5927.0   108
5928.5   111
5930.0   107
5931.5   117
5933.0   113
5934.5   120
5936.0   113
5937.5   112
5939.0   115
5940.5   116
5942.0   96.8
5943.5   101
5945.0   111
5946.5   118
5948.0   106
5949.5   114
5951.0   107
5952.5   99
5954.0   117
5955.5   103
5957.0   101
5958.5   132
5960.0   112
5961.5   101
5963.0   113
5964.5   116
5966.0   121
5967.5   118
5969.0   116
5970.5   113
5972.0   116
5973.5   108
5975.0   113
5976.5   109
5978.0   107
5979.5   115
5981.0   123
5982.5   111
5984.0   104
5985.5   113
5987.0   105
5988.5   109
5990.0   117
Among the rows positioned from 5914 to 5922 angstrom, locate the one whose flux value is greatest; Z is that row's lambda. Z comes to 5921.0 angstrom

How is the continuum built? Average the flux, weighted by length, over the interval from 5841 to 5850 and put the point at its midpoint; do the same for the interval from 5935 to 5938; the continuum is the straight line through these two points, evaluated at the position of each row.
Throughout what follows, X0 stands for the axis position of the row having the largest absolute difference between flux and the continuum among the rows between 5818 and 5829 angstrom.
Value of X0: 5826.5 angstrom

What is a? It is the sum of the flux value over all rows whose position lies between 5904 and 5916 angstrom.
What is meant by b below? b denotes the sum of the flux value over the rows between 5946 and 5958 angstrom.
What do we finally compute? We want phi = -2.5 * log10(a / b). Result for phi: 0.00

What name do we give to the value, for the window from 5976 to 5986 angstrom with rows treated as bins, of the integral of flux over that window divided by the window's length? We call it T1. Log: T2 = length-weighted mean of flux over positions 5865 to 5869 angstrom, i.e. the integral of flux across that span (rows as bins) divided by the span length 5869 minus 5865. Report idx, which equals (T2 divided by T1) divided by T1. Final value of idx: 0.0087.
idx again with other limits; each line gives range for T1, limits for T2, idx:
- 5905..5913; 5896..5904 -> 0.0088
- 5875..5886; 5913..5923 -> 0.0067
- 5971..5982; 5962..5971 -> 0.0091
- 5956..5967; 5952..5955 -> 0.0084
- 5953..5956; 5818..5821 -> 0.0090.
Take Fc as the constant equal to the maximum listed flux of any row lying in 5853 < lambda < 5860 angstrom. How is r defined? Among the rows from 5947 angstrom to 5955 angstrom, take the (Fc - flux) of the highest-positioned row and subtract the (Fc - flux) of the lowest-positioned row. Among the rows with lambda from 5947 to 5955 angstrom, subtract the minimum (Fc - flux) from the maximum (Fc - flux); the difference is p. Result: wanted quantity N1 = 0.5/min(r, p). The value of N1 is -0.05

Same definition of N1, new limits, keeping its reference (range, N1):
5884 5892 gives 0.02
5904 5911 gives 0.04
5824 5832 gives 0.17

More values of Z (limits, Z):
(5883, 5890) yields 5883.5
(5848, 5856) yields 5852.0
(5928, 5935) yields 5934.5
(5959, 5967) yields 5966.0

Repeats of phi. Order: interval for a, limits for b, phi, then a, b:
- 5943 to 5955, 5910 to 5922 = -0.03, 873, 846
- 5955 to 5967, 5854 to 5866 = -0.03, 899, 873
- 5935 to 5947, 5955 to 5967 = 0.02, 883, 899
